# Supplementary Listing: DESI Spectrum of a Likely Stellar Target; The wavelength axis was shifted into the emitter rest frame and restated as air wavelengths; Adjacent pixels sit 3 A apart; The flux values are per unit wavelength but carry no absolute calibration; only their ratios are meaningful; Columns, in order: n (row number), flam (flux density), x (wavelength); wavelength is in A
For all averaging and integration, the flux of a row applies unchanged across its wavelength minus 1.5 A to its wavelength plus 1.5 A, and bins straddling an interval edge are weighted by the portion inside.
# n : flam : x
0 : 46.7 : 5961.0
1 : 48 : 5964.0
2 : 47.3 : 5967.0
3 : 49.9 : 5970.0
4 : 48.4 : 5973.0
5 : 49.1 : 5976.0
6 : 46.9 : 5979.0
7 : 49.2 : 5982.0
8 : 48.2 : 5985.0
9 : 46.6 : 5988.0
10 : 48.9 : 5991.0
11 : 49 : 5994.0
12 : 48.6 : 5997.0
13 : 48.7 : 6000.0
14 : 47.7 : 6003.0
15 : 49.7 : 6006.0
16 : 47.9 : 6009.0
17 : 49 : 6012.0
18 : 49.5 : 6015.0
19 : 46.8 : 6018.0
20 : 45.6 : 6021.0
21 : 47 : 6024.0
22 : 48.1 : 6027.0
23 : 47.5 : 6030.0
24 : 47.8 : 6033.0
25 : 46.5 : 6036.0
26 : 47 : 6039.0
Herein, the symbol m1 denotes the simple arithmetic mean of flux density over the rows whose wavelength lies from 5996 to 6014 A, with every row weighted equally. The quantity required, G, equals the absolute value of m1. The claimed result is 48.6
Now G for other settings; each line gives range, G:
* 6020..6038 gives 47.1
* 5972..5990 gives 48.1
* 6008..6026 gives 47.6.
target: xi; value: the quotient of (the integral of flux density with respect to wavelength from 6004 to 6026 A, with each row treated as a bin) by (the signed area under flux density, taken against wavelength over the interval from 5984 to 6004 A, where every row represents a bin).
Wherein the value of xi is 1.09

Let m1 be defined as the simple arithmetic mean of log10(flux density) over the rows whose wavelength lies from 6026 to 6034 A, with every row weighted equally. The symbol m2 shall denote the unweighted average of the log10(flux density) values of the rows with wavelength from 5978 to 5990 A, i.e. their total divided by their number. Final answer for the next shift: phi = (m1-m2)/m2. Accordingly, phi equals 0.0005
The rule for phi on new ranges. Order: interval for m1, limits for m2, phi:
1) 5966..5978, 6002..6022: 0.0035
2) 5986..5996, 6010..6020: -0.0014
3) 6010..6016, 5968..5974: 0.0005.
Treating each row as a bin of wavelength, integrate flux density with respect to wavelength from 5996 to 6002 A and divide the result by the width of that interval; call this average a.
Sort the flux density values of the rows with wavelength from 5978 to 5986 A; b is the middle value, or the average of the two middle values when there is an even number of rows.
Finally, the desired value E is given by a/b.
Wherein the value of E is 1.008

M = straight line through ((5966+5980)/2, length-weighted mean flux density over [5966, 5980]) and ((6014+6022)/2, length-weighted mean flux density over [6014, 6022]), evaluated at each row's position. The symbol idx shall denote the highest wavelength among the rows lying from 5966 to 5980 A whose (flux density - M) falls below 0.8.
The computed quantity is 5979.0 A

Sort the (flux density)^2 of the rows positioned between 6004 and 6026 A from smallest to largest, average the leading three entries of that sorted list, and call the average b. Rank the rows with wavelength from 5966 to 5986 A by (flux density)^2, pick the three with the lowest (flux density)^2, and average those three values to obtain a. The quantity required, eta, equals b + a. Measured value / 4413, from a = 2253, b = 2160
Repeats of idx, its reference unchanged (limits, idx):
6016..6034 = 6030.0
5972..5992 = 5988.0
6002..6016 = 6009.0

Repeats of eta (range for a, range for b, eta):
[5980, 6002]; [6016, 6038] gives 4430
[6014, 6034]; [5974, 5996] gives 4391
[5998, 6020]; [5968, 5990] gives 4485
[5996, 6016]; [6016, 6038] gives 4455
